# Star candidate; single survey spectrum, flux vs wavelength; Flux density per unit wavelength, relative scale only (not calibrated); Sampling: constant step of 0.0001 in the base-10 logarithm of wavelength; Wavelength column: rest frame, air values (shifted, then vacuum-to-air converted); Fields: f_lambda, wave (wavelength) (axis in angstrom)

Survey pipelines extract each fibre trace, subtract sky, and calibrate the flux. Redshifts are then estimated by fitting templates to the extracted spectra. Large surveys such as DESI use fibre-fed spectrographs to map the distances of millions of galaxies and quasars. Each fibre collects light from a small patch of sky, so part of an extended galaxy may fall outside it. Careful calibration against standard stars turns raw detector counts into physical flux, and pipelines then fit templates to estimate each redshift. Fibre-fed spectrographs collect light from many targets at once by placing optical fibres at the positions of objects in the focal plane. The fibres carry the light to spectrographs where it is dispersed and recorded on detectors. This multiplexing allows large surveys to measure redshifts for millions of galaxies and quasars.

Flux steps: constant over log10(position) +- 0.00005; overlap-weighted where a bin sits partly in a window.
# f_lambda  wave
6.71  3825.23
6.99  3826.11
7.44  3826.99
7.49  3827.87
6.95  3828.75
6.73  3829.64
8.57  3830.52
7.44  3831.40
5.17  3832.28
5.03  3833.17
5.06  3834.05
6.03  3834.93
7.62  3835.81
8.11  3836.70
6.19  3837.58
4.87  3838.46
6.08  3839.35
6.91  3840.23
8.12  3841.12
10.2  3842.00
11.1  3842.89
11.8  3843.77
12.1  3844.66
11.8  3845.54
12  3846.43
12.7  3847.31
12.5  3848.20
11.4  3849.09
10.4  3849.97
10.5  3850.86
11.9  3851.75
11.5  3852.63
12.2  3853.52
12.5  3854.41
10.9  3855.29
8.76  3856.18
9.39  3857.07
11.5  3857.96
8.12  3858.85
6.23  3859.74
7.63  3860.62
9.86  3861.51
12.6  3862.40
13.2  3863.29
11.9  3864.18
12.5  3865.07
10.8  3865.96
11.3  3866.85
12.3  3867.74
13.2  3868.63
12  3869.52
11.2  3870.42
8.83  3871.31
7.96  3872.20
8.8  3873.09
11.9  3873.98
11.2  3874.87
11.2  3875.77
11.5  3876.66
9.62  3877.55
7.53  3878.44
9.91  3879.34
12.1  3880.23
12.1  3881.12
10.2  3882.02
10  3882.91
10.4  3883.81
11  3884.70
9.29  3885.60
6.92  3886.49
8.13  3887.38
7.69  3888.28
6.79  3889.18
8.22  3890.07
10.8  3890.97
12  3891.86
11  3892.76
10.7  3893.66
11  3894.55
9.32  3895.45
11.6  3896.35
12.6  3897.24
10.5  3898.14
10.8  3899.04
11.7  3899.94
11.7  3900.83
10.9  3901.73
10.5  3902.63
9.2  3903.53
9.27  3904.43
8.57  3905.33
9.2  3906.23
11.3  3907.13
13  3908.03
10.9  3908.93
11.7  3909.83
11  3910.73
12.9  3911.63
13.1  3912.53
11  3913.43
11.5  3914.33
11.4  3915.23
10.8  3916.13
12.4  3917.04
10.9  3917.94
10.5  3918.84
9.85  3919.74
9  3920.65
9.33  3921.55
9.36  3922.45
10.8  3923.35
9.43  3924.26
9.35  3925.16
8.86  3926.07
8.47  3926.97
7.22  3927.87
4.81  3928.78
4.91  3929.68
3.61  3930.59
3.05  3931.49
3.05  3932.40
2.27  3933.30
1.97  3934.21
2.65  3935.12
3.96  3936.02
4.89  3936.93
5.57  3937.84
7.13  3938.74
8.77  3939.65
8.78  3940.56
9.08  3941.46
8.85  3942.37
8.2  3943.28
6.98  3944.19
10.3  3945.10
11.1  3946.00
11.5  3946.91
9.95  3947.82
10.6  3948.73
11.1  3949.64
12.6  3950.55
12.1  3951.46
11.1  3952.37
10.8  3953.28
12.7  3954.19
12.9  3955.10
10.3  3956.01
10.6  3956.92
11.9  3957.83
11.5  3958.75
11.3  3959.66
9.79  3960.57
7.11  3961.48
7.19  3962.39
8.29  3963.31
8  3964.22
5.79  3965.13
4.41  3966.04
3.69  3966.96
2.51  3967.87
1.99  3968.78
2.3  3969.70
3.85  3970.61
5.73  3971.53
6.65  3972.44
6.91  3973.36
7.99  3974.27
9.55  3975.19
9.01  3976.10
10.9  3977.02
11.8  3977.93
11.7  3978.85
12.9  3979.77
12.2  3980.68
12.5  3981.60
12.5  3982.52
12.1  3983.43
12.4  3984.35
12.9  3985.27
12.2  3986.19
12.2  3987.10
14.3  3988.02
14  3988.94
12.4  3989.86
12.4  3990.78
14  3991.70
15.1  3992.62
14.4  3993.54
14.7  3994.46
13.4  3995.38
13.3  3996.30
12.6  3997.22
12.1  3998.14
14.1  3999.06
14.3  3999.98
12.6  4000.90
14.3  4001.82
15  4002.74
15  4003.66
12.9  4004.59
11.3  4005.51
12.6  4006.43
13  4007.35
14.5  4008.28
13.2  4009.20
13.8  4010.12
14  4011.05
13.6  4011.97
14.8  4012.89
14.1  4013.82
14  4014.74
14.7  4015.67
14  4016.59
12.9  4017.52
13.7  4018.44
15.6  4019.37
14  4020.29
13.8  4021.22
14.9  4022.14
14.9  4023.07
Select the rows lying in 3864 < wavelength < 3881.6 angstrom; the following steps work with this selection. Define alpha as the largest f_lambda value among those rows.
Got 13.2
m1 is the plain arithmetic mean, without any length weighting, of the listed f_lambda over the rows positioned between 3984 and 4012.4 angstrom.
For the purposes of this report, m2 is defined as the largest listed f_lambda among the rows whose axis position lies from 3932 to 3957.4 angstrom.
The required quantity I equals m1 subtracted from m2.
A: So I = -1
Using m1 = 13.4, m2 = 12.9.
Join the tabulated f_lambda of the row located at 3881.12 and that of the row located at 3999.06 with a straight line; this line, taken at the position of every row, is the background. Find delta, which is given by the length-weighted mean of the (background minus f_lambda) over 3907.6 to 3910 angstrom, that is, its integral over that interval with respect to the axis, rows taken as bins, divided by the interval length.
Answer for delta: 0.7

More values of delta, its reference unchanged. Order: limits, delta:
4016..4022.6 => 0.3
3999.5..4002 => 0.5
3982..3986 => 1.4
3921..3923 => 3.4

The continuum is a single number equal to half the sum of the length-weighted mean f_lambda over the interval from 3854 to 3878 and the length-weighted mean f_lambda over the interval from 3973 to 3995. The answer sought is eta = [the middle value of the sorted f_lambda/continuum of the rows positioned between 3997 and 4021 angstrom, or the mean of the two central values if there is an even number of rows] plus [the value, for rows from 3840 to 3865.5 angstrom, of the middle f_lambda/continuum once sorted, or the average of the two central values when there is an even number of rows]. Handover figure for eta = 2.2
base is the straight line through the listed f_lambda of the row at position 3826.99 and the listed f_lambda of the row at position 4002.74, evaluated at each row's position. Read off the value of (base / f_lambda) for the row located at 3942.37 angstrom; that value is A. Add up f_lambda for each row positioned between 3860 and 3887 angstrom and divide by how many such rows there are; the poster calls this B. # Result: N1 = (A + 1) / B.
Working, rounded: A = 1.4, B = 10.6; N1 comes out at 0.226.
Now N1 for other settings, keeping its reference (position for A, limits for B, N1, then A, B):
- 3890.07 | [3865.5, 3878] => 0.206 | 1.2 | 10.8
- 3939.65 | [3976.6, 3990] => 0.193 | 1.4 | 12.5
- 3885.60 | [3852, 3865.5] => 0.196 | 1.1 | 10.6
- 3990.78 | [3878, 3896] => 0.222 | 1.2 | 9.8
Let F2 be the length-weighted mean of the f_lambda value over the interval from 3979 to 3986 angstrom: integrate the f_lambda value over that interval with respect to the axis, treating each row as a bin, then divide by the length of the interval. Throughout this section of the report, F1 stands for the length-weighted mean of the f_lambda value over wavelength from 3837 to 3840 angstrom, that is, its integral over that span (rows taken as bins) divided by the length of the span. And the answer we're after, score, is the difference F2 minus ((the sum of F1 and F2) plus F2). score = -18.4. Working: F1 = 5.9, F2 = 12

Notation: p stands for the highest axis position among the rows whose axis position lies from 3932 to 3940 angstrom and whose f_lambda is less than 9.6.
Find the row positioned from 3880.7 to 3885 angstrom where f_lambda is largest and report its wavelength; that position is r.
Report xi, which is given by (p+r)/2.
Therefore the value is 3910.4 angstrom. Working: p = 3939.65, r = 3881.12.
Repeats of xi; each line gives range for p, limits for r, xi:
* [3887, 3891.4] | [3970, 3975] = 3932.2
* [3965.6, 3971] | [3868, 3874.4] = 3919.6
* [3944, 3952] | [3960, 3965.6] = 3952.4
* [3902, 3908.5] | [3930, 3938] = 3922.0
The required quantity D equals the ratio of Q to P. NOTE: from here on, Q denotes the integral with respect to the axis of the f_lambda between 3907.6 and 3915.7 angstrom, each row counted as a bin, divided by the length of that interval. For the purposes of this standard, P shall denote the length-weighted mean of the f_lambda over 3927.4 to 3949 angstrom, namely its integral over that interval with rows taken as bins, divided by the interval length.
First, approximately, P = 6.61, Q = 12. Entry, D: 1.8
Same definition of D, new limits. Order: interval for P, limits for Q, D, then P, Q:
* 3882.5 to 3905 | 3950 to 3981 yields 0.9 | 10.07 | 9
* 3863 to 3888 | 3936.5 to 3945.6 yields 0.7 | 10.57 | 8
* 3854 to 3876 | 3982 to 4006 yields 1.3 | 10.62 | 13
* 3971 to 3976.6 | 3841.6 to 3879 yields 1.4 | 7.61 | 11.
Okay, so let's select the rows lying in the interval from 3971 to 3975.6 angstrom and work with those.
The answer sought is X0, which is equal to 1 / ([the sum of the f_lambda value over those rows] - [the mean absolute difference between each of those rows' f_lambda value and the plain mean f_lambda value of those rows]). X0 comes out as 0.028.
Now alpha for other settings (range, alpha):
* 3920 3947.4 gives 11.5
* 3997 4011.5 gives 15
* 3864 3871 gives 13.2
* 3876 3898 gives 12.6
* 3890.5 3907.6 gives 12.6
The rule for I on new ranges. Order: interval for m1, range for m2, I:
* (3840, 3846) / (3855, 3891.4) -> 3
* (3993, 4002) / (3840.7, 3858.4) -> -1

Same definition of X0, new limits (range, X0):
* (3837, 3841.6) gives 0.032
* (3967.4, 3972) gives 0.066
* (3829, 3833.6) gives 0.031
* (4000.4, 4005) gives 0.015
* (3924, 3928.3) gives 0.023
